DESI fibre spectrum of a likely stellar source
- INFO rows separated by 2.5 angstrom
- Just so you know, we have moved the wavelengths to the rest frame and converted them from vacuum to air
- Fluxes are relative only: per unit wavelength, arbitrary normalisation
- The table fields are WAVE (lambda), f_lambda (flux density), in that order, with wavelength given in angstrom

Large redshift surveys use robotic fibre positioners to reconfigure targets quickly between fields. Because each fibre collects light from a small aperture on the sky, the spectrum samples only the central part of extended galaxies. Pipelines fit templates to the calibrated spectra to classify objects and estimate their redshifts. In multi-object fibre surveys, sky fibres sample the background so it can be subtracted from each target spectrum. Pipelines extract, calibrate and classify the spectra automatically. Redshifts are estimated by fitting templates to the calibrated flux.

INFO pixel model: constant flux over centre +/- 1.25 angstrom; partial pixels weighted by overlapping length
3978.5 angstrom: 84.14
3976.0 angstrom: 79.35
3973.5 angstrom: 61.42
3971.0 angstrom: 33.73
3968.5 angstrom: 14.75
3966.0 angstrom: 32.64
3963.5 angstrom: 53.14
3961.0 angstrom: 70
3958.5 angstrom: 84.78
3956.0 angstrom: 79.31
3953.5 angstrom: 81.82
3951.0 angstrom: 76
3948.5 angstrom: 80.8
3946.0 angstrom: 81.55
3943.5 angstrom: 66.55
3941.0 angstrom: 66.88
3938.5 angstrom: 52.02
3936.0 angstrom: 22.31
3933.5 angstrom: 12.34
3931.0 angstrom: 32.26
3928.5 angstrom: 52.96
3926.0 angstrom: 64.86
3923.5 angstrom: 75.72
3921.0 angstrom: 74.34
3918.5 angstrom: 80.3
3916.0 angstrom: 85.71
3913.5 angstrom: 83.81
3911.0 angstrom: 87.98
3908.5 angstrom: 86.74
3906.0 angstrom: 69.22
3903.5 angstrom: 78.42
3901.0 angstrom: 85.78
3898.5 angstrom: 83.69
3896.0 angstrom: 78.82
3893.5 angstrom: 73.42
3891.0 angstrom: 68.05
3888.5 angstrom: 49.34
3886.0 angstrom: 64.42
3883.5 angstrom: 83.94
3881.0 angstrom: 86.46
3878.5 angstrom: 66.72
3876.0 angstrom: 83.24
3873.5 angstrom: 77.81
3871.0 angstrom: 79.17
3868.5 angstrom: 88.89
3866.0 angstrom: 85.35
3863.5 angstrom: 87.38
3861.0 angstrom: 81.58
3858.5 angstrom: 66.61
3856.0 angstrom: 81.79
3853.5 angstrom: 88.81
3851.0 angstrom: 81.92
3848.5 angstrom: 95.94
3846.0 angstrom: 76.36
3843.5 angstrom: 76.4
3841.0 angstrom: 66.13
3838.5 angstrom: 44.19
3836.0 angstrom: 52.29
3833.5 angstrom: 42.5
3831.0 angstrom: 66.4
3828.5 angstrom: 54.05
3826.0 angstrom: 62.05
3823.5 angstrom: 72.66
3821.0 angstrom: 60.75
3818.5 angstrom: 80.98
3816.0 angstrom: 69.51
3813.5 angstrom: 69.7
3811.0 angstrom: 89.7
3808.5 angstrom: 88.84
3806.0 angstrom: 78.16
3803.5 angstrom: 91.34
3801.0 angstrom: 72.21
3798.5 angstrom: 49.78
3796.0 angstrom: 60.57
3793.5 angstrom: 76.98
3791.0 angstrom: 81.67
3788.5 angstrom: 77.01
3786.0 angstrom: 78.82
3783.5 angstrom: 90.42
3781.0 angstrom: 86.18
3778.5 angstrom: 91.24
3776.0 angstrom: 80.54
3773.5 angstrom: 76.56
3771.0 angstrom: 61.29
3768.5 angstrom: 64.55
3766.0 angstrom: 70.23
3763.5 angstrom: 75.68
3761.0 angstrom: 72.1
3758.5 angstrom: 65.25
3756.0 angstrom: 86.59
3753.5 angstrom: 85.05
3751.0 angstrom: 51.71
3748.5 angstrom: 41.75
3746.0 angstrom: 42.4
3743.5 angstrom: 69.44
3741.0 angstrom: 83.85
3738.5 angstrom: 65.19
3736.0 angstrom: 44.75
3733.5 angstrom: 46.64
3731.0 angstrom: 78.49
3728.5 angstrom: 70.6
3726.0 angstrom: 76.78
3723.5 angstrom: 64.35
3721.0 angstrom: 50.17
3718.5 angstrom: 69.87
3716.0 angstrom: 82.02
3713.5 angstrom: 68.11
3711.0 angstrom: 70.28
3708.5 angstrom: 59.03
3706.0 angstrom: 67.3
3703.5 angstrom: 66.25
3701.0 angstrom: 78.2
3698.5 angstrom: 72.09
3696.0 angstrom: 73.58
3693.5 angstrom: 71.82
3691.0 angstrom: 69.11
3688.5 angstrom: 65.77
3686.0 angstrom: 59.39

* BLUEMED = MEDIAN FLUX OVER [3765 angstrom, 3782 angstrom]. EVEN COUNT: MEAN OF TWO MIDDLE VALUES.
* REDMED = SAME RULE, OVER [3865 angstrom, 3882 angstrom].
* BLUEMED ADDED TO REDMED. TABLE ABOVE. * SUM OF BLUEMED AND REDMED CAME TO 160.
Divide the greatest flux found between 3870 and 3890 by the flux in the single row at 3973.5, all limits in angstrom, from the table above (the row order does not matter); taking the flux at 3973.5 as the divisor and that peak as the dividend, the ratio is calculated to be 1.41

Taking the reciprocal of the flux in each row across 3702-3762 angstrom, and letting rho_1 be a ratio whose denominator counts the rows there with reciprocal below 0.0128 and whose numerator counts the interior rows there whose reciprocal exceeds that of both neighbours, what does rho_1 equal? 1.4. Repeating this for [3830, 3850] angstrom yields 3.0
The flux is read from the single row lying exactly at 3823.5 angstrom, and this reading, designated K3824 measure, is 72.66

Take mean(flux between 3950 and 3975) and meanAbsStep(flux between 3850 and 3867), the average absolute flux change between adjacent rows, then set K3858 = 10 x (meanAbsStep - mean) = -501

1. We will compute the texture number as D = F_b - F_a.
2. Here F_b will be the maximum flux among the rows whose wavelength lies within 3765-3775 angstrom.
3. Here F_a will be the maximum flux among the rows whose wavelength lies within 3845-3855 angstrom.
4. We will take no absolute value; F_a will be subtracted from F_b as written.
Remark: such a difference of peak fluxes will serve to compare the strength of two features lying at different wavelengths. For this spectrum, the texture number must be -19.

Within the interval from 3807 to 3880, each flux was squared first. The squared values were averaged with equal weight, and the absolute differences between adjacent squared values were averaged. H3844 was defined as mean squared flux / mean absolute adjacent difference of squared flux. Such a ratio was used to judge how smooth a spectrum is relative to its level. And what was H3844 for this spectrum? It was 3.8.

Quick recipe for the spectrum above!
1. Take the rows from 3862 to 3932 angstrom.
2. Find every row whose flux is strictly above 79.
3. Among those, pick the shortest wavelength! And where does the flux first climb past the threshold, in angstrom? 3863.5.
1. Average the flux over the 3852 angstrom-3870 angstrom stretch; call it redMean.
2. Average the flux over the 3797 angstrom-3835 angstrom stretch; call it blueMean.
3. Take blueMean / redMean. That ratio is 0.84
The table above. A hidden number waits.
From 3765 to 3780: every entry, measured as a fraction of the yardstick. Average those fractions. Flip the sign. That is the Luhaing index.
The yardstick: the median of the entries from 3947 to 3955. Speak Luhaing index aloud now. -0.92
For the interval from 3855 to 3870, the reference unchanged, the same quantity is -1.01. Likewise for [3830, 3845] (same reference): -0.72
